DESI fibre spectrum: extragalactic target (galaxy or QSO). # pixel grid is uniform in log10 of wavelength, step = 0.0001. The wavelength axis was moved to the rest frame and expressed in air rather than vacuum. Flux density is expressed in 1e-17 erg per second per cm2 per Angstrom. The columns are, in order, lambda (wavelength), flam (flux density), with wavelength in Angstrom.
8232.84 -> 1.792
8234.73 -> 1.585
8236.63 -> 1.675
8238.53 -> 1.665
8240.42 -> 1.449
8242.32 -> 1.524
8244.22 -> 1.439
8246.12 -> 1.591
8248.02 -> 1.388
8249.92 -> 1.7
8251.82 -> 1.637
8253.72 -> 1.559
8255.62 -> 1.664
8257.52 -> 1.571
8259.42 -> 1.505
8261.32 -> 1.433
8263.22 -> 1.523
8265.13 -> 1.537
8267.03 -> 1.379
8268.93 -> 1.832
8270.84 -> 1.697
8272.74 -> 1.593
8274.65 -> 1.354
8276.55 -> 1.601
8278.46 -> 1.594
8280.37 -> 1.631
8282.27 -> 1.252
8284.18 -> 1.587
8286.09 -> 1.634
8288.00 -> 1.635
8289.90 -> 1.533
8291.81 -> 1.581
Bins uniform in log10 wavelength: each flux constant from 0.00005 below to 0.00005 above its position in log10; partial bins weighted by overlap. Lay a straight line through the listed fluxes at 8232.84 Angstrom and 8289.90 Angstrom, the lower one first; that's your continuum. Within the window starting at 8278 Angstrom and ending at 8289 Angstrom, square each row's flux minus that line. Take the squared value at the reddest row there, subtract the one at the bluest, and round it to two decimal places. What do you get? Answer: 0.01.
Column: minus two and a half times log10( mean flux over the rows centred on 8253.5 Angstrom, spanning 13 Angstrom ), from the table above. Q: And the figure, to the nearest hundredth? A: -0.49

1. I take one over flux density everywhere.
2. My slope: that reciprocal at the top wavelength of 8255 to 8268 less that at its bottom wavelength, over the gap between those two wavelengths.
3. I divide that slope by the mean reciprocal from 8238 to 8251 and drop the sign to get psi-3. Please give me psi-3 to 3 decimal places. 0.017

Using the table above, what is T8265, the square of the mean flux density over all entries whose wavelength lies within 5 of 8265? 2.37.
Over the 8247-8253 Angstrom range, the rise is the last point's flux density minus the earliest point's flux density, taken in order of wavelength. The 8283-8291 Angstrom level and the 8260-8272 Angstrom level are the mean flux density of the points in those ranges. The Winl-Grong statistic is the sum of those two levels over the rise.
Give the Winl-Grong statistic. 13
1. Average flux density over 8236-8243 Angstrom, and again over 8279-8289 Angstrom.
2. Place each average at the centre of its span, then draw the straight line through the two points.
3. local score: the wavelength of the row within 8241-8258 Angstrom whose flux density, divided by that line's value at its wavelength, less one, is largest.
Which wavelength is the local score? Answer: 8249.92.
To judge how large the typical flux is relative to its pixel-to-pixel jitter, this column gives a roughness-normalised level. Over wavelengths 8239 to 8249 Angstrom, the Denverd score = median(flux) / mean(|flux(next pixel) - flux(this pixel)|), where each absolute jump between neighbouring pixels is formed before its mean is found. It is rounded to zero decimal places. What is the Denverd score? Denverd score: 11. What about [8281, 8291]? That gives 13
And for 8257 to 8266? 25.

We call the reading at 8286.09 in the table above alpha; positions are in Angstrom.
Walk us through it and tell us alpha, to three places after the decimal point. 1.634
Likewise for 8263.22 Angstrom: 1.523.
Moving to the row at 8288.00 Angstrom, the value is 1.635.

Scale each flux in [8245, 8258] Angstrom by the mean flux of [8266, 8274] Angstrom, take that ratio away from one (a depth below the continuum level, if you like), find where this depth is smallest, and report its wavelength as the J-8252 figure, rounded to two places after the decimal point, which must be 8249.92 Angstrom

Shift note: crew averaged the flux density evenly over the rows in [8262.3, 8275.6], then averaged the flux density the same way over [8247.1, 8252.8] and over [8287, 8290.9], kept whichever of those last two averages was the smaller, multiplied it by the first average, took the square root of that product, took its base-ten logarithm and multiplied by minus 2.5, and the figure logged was -0.488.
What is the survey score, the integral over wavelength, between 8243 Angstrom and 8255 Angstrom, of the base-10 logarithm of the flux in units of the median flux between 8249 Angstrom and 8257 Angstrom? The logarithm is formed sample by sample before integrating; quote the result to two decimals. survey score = -0.32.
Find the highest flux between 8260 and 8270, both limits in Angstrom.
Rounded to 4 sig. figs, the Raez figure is 1.832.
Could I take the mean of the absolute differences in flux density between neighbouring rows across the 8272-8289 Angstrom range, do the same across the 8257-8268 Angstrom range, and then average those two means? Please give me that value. 0.121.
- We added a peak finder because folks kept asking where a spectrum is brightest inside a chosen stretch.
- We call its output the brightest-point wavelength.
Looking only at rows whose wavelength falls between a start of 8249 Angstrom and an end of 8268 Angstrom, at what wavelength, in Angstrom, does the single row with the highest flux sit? 8249.92 Angstrom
